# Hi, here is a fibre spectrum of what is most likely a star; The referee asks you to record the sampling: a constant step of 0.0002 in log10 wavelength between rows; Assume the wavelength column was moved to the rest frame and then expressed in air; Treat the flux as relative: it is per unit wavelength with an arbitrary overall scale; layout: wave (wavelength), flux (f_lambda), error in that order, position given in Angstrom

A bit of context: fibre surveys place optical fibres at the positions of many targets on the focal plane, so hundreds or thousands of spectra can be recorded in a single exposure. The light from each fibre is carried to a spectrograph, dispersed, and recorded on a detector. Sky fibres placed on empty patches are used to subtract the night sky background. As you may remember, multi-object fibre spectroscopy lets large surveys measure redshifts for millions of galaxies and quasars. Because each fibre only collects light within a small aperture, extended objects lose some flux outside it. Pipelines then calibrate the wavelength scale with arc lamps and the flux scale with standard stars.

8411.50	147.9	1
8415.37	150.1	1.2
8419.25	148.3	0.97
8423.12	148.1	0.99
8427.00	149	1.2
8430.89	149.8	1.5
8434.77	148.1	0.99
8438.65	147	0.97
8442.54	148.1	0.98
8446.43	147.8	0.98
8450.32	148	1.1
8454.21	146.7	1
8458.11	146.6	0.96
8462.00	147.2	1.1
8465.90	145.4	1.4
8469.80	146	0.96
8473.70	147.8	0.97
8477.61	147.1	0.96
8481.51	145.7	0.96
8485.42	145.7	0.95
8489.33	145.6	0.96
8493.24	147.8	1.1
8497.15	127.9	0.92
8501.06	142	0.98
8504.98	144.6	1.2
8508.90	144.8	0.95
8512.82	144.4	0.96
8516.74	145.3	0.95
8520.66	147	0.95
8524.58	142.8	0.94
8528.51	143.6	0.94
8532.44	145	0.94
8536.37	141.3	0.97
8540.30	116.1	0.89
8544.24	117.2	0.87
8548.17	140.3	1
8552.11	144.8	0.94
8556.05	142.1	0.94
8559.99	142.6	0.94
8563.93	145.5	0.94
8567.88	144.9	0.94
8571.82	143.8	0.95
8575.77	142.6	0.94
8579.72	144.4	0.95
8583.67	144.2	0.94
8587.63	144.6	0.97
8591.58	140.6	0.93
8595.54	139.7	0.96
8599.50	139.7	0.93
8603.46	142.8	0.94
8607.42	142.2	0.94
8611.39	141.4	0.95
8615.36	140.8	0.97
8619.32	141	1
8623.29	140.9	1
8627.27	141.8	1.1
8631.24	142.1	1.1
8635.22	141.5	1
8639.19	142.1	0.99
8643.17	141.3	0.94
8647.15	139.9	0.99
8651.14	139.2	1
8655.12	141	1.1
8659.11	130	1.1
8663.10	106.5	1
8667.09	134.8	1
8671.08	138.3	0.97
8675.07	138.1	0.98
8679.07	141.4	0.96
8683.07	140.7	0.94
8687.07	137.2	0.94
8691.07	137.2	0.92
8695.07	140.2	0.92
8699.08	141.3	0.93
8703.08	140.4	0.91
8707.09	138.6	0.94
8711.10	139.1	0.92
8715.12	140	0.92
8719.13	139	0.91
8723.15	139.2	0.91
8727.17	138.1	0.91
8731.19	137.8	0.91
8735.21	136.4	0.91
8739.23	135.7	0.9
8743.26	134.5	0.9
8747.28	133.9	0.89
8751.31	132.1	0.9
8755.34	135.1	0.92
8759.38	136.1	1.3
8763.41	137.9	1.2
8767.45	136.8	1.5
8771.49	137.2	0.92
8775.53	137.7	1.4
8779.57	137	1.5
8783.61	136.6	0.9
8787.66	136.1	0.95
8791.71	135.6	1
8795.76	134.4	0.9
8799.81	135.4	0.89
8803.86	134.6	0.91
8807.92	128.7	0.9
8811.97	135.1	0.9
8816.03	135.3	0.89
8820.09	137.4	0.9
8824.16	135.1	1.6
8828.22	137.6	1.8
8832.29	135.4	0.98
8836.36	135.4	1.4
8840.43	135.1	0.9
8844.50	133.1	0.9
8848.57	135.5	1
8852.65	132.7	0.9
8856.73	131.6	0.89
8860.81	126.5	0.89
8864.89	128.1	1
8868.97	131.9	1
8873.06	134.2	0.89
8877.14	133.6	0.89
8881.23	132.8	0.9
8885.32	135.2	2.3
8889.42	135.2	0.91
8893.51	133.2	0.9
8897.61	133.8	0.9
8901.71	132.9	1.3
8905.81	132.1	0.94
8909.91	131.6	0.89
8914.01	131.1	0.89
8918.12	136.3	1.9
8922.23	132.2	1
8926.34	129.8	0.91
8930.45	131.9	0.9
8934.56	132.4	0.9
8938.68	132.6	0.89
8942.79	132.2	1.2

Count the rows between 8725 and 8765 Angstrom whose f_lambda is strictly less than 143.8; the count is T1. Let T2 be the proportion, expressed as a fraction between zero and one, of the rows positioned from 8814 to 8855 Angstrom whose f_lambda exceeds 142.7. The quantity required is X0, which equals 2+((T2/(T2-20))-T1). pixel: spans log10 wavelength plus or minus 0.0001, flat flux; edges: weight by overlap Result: -8.00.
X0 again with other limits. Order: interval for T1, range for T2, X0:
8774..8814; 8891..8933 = -8.00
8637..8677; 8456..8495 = -8.05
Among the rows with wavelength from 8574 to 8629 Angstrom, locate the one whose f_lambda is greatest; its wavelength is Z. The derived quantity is 8587.63 Angstrom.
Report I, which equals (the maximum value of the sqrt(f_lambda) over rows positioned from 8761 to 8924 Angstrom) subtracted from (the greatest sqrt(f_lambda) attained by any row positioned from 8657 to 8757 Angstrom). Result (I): 0.1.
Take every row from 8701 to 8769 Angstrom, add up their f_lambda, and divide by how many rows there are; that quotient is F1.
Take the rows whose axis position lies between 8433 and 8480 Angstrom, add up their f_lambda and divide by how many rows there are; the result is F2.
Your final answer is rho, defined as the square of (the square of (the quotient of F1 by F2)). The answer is 0.75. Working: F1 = 137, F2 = 147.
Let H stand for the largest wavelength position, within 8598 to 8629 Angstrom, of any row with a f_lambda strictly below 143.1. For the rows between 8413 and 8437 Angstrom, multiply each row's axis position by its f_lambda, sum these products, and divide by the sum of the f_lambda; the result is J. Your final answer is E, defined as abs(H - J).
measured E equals 202.2 Angstrom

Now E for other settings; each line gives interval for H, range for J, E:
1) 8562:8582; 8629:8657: 67.4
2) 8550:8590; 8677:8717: 121.3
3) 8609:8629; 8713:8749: 103.8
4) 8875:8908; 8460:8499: 426.5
